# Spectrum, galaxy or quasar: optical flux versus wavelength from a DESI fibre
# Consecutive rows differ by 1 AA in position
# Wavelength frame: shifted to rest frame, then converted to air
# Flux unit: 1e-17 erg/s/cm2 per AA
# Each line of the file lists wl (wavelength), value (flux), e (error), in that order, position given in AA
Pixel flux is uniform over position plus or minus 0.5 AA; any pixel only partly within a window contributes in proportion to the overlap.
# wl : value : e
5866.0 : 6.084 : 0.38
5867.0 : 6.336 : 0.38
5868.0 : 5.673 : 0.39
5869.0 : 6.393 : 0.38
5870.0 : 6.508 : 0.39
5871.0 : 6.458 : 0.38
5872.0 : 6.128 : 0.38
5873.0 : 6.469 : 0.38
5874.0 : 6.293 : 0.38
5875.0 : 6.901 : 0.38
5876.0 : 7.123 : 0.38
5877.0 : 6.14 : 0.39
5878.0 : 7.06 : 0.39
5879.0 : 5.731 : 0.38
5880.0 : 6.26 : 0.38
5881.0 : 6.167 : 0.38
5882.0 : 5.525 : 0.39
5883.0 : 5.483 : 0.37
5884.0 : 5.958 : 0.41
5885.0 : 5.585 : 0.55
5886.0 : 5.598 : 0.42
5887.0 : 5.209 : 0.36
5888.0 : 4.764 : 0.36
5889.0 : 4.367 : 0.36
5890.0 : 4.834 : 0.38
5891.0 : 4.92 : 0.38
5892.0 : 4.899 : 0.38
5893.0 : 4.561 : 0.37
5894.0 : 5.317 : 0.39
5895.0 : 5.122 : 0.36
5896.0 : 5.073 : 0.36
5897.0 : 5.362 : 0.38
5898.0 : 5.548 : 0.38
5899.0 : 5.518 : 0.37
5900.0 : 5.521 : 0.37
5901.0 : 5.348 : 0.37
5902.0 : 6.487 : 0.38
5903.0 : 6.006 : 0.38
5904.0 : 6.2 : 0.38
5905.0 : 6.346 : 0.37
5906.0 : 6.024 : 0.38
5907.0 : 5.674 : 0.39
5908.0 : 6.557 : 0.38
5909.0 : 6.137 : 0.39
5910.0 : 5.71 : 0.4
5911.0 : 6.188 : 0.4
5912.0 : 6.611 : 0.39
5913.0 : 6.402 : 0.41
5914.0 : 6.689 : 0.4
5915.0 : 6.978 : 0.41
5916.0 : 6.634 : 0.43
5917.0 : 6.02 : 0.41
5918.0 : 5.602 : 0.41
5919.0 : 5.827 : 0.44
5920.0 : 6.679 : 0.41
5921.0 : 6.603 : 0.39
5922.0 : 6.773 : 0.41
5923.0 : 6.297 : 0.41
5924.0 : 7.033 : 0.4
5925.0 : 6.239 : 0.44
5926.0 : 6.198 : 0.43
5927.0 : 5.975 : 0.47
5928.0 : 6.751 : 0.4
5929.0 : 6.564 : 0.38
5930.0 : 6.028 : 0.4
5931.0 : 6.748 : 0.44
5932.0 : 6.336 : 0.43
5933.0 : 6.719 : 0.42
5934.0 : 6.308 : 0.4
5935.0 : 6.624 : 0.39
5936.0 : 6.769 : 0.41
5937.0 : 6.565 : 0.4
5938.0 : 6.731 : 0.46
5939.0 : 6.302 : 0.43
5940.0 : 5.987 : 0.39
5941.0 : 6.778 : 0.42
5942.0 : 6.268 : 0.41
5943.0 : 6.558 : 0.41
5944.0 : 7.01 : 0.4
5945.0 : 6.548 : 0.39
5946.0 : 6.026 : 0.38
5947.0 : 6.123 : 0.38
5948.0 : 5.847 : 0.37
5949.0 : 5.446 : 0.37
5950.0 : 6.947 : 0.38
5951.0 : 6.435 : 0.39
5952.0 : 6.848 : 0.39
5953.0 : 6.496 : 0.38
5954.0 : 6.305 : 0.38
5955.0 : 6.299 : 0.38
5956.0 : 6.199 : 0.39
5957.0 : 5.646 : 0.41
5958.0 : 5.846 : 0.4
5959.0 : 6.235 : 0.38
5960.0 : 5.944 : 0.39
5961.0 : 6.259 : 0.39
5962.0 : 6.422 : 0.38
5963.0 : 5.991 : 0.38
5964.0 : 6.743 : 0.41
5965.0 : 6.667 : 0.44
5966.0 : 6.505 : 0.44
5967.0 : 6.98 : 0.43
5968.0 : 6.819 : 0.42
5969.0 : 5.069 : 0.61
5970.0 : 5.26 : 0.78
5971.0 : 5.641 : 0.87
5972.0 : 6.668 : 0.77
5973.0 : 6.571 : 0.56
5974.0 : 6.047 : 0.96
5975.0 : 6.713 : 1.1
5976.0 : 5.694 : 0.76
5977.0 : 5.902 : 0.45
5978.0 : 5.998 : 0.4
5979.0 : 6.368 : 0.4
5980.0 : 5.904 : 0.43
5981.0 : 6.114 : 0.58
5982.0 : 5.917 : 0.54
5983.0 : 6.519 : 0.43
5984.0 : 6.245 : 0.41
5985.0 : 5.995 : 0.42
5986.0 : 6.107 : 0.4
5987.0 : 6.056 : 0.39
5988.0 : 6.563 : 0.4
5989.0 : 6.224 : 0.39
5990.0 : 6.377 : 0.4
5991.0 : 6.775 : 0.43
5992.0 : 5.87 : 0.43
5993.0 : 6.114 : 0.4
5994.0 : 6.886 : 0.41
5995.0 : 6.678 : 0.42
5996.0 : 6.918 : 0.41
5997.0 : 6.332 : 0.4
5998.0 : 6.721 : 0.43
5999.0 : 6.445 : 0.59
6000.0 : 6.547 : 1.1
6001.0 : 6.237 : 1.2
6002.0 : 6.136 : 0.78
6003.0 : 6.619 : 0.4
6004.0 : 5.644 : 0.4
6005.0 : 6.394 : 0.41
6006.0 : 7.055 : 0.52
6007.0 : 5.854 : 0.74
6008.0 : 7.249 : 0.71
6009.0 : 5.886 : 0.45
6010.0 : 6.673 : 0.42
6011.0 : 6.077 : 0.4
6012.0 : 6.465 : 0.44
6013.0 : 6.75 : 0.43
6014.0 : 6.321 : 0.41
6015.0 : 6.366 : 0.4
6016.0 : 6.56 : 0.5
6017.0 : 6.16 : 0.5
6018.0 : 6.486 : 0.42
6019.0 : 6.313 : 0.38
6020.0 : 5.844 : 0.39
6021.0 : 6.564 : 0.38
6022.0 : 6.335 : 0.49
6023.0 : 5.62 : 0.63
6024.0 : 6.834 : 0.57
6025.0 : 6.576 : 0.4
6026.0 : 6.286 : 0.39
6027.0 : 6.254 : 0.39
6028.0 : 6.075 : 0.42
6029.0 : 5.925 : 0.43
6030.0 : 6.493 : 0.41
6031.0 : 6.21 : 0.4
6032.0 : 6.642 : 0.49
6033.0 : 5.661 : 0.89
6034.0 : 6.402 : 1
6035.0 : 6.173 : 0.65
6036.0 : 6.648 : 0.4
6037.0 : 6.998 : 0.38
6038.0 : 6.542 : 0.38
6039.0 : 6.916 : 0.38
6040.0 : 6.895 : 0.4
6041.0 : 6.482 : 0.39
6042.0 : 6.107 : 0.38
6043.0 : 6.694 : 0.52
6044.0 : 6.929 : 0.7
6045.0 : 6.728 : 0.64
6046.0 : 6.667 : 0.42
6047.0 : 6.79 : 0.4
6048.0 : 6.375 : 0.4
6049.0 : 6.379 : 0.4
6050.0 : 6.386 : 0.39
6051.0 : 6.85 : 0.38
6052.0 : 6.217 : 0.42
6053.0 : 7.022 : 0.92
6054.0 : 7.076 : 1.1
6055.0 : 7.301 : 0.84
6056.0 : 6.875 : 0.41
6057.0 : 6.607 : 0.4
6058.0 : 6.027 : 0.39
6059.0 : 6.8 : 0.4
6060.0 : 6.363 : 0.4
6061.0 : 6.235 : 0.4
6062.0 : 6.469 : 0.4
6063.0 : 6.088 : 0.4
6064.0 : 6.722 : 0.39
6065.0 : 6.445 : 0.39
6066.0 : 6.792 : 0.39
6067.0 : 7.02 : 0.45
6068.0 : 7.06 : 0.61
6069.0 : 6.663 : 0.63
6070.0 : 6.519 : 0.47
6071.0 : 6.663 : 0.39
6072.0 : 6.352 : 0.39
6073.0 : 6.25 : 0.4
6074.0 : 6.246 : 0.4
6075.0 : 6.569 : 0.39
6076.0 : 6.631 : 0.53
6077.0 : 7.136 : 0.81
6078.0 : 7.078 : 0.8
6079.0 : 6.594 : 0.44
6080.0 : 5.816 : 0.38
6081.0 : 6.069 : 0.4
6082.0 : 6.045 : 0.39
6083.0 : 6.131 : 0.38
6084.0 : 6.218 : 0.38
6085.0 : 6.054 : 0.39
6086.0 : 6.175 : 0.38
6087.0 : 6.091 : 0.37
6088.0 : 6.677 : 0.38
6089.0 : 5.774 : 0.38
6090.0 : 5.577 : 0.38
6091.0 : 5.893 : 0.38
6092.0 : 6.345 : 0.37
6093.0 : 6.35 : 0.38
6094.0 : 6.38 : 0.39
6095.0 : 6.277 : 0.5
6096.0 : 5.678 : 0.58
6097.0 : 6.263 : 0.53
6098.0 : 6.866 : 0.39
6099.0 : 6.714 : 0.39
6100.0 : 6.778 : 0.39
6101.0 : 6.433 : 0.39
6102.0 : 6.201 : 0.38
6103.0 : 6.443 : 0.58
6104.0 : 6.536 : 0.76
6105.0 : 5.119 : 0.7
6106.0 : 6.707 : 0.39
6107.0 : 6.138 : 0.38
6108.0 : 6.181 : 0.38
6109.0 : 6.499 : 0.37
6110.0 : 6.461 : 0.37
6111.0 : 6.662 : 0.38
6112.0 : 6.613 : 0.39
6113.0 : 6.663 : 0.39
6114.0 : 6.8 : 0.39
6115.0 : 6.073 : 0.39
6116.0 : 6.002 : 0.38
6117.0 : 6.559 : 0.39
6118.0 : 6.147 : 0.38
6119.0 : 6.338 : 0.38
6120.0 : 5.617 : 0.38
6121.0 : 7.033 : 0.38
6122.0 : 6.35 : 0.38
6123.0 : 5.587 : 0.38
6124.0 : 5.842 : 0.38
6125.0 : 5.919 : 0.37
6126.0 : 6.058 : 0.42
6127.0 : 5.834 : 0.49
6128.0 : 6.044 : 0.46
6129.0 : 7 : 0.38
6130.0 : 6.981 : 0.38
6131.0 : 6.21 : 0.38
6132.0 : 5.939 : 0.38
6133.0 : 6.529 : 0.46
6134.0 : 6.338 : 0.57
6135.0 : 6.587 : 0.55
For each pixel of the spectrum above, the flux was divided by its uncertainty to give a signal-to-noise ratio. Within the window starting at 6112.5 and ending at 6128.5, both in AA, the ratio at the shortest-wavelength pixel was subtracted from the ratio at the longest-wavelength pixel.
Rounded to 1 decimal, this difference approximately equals -3.9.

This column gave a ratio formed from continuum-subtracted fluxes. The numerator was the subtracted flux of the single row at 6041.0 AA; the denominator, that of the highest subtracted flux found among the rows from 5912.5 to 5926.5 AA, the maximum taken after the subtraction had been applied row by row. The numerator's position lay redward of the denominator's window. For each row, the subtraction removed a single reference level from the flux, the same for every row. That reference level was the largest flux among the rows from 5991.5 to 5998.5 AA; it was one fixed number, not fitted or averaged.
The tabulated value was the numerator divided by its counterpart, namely -3.8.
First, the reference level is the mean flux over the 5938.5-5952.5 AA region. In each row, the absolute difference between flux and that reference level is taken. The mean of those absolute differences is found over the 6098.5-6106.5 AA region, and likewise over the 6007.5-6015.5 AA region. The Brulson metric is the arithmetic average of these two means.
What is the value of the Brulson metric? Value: 0.332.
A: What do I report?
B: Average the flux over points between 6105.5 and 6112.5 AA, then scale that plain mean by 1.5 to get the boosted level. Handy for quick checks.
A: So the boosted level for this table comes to 9.70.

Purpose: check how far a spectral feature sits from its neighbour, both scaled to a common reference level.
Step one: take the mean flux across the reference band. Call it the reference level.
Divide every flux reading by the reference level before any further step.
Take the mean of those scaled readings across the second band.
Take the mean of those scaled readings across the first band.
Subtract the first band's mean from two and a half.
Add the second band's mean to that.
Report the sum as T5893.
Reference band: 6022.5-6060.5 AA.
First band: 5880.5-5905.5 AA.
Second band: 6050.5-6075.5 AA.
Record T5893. 2.68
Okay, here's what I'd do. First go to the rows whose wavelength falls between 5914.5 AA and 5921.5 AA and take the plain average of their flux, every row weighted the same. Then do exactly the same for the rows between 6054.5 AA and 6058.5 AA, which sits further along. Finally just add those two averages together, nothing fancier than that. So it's 13.0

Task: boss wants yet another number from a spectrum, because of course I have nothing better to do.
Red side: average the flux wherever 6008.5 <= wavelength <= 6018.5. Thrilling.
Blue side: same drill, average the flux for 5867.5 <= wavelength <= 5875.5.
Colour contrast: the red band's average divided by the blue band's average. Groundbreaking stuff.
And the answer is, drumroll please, 1.00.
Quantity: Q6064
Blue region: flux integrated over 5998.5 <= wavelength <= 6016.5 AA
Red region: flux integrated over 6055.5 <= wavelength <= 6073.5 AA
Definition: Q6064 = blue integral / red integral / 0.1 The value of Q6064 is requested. 9.8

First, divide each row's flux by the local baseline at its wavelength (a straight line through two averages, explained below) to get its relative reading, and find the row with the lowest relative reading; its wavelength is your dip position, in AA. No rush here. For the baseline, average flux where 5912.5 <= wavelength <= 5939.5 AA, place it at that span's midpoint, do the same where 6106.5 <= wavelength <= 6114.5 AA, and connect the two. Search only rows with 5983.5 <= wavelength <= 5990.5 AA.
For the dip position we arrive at 5985.0 AA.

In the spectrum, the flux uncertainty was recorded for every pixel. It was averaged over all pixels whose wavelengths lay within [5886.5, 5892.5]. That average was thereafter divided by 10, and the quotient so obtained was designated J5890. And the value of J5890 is 0.0370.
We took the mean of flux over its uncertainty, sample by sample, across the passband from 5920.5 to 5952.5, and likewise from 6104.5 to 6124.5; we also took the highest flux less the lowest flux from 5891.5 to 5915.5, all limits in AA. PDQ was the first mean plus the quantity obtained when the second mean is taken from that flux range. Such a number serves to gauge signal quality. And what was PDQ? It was 2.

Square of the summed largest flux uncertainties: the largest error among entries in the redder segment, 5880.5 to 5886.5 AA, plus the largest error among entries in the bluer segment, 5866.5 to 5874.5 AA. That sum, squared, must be 0.88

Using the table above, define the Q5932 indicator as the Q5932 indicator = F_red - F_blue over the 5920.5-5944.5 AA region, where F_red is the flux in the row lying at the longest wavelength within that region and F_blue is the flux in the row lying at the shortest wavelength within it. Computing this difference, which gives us 0.4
